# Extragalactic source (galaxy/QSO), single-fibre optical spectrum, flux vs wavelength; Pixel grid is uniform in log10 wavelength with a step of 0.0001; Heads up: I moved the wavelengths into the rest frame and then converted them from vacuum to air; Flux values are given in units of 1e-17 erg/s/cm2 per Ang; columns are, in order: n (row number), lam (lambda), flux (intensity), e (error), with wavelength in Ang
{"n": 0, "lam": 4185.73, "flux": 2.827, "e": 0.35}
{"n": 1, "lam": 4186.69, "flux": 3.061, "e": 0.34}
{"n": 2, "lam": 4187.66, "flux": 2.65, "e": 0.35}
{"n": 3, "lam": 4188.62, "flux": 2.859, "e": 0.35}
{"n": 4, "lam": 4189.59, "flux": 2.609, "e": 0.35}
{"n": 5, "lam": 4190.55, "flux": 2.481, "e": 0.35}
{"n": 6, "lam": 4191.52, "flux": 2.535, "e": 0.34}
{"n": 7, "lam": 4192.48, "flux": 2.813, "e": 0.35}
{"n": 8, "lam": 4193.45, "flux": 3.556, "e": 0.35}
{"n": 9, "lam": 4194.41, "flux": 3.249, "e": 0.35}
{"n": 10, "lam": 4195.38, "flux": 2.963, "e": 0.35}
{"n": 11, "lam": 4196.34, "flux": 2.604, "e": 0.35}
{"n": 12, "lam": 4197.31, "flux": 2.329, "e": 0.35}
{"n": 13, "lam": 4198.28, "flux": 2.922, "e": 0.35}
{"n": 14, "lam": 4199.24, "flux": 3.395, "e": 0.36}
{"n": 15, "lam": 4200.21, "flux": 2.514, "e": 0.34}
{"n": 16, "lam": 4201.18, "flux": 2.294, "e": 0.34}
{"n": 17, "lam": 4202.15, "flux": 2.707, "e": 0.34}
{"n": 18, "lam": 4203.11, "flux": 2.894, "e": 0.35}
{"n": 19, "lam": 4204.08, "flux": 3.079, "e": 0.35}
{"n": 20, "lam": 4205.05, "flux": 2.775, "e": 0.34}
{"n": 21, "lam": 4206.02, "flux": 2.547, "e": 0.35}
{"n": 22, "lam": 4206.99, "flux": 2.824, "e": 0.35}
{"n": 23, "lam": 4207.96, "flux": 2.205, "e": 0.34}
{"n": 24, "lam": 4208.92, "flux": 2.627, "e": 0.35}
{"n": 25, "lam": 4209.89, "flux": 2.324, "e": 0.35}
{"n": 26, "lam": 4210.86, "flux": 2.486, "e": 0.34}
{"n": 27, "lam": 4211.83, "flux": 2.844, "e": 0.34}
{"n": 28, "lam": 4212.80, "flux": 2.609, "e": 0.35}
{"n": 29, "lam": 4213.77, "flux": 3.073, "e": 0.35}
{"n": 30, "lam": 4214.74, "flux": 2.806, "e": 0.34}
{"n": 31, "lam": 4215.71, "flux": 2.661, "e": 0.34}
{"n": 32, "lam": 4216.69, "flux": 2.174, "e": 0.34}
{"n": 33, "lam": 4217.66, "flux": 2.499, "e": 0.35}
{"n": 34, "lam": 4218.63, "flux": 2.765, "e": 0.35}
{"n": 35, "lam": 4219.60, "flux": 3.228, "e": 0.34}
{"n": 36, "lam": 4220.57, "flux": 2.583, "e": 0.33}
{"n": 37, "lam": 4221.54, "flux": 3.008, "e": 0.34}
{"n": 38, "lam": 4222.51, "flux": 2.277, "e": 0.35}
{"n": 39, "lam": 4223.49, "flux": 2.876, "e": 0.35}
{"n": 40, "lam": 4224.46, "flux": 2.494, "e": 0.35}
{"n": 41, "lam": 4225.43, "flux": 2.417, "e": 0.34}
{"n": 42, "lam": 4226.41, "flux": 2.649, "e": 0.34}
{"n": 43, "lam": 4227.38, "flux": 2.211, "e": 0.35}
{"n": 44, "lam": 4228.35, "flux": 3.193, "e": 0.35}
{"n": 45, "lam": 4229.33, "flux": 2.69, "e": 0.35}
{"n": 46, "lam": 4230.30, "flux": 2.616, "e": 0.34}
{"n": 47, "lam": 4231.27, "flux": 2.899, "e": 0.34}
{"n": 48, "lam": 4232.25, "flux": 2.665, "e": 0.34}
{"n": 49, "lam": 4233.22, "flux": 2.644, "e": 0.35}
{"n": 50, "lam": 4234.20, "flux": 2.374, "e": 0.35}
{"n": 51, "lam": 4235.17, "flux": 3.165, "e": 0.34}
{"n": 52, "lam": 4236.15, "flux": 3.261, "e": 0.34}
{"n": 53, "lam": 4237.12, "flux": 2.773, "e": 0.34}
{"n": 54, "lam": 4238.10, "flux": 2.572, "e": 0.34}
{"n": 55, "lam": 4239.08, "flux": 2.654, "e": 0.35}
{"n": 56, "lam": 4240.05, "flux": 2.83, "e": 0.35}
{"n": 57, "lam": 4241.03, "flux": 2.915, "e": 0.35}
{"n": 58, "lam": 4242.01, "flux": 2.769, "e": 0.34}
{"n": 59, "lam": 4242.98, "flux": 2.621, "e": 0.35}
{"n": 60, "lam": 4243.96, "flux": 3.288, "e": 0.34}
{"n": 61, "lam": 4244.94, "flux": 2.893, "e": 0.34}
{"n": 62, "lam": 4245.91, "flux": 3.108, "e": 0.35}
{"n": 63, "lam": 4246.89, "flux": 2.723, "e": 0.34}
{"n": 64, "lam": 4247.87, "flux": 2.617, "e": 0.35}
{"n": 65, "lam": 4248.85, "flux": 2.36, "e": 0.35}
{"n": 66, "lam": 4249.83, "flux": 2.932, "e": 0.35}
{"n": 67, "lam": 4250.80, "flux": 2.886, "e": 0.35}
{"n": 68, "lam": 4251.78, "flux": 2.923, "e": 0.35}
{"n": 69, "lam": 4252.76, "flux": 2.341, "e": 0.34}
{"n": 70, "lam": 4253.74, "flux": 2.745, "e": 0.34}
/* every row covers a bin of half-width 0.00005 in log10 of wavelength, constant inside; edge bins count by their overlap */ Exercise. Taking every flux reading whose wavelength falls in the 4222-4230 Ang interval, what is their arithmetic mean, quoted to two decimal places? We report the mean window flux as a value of 2.60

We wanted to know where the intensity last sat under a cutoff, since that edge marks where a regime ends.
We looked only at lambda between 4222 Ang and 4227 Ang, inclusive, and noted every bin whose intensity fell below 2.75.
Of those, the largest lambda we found 4226.41 Ang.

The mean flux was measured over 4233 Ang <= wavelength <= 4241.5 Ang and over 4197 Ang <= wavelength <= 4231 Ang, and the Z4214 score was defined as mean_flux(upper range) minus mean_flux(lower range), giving 0.12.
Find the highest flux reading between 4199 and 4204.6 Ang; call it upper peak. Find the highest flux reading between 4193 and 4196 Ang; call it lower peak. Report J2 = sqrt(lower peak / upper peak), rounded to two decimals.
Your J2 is 1.02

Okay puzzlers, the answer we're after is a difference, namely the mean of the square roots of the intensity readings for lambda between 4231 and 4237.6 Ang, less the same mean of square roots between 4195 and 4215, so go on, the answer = 0.036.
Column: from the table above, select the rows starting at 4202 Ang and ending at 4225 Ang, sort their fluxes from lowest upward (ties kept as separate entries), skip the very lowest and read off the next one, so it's 2.205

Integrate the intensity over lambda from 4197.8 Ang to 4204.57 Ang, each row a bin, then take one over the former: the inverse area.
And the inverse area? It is 0.0522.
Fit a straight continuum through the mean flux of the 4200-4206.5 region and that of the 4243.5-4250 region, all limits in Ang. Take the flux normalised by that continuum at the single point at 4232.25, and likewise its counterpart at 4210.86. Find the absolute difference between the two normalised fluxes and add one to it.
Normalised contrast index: 1.04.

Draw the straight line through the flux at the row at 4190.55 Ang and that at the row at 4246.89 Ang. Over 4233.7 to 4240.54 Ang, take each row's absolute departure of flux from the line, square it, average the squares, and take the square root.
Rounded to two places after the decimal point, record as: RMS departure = 0.32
